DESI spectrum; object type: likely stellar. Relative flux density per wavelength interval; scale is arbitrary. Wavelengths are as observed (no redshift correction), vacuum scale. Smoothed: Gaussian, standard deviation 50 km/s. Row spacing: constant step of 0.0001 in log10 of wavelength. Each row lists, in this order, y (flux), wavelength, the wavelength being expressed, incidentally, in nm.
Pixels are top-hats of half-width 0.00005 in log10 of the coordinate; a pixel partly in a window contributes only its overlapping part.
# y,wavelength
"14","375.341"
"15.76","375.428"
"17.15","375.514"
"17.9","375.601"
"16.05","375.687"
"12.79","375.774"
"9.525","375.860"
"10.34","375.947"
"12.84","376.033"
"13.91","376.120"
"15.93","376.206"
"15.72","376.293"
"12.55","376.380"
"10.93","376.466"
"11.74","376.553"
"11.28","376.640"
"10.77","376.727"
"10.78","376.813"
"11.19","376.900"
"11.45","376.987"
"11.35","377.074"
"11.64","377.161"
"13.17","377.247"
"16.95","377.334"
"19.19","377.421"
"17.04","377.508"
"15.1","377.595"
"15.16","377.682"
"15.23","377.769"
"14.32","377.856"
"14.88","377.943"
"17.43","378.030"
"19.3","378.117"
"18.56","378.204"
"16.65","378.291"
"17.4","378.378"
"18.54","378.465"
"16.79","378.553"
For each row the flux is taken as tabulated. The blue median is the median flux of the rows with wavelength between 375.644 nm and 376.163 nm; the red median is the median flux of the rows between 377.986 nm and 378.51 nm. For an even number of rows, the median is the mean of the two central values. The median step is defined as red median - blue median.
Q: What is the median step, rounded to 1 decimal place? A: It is 5.2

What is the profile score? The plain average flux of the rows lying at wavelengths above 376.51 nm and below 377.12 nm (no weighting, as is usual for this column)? 11.2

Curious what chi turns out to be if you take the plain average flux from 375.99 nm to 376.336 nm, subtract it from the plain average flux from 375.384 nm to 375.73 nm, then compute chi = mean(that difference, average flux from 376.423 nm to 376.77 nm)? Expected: 6.6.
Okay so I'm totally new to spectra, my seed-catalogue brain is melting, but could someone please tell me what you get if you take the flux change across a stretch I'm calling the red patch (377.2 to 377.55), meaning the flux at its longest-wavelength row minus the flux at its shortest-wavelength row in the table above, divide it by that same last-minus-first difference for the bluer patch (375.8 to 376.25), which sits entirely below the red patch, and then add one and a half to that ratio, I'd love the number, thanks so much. 2.1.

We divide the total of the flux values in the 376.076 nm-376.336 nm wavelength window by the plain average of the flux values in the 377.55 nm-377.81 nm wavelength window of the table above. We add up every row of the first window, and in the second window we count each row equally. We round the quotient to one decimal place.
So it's 3.0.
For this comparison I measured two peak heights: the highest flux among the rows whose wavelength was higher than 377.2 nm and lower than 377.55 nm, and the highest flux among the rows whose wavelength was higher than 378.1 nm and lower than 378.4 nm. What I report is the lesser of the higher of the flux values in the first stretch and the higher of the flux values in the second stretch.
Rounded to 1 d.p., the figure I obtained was 19.2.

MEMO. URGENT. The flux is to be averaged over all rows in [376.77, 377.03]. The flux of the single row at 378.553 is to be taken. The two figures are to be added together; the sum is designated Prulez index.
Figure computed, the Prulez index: 28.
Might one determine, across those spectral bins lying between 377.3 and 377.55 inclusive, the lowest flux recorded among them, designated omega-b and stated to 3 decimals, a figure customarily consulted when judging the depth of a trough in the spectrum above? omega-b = 16.950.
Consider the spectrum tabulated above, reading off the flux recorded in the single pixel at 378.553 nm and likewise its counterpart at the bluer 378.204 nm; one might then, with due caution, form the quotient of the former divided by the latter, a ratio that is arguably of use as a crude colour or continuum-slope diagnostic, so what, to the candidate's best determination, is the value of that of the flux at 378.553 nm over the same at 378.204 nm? 0.90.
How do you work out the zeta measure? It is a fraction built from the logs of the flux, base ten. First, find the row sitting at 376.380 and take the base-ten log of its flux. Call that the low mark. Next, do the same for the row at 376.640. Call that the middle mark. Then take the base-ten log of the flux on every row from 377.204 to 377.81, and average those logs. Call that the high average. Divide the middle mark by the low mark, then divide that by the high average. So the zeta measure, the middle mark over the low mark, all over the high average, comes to 0.80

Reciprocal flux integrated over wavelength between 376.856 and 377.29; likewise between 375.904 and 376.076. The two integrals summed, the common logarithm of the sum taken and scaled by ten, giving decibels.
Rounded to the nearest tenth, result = -12.8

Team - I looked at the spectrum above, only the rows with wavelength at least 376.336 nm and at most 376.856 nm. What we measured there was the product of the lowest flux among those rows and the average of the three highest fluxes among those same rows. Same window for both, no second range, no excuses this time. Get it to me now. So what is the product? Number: 128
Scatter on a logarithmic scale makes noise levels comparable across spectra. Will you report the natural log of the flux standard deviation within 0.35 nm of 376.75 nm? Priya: -1.1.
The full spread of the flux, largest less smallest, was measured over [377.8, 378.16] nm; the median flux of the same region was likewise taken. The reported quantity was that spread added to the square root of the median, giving 9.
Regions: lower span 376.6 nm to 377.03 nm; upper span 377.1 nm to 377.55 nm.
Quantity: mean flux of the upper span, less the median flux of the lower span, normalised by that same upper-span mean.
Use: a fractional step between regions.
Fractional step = 0.28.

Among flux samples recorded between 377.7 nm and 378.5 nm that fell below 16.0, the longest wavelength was 377.943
